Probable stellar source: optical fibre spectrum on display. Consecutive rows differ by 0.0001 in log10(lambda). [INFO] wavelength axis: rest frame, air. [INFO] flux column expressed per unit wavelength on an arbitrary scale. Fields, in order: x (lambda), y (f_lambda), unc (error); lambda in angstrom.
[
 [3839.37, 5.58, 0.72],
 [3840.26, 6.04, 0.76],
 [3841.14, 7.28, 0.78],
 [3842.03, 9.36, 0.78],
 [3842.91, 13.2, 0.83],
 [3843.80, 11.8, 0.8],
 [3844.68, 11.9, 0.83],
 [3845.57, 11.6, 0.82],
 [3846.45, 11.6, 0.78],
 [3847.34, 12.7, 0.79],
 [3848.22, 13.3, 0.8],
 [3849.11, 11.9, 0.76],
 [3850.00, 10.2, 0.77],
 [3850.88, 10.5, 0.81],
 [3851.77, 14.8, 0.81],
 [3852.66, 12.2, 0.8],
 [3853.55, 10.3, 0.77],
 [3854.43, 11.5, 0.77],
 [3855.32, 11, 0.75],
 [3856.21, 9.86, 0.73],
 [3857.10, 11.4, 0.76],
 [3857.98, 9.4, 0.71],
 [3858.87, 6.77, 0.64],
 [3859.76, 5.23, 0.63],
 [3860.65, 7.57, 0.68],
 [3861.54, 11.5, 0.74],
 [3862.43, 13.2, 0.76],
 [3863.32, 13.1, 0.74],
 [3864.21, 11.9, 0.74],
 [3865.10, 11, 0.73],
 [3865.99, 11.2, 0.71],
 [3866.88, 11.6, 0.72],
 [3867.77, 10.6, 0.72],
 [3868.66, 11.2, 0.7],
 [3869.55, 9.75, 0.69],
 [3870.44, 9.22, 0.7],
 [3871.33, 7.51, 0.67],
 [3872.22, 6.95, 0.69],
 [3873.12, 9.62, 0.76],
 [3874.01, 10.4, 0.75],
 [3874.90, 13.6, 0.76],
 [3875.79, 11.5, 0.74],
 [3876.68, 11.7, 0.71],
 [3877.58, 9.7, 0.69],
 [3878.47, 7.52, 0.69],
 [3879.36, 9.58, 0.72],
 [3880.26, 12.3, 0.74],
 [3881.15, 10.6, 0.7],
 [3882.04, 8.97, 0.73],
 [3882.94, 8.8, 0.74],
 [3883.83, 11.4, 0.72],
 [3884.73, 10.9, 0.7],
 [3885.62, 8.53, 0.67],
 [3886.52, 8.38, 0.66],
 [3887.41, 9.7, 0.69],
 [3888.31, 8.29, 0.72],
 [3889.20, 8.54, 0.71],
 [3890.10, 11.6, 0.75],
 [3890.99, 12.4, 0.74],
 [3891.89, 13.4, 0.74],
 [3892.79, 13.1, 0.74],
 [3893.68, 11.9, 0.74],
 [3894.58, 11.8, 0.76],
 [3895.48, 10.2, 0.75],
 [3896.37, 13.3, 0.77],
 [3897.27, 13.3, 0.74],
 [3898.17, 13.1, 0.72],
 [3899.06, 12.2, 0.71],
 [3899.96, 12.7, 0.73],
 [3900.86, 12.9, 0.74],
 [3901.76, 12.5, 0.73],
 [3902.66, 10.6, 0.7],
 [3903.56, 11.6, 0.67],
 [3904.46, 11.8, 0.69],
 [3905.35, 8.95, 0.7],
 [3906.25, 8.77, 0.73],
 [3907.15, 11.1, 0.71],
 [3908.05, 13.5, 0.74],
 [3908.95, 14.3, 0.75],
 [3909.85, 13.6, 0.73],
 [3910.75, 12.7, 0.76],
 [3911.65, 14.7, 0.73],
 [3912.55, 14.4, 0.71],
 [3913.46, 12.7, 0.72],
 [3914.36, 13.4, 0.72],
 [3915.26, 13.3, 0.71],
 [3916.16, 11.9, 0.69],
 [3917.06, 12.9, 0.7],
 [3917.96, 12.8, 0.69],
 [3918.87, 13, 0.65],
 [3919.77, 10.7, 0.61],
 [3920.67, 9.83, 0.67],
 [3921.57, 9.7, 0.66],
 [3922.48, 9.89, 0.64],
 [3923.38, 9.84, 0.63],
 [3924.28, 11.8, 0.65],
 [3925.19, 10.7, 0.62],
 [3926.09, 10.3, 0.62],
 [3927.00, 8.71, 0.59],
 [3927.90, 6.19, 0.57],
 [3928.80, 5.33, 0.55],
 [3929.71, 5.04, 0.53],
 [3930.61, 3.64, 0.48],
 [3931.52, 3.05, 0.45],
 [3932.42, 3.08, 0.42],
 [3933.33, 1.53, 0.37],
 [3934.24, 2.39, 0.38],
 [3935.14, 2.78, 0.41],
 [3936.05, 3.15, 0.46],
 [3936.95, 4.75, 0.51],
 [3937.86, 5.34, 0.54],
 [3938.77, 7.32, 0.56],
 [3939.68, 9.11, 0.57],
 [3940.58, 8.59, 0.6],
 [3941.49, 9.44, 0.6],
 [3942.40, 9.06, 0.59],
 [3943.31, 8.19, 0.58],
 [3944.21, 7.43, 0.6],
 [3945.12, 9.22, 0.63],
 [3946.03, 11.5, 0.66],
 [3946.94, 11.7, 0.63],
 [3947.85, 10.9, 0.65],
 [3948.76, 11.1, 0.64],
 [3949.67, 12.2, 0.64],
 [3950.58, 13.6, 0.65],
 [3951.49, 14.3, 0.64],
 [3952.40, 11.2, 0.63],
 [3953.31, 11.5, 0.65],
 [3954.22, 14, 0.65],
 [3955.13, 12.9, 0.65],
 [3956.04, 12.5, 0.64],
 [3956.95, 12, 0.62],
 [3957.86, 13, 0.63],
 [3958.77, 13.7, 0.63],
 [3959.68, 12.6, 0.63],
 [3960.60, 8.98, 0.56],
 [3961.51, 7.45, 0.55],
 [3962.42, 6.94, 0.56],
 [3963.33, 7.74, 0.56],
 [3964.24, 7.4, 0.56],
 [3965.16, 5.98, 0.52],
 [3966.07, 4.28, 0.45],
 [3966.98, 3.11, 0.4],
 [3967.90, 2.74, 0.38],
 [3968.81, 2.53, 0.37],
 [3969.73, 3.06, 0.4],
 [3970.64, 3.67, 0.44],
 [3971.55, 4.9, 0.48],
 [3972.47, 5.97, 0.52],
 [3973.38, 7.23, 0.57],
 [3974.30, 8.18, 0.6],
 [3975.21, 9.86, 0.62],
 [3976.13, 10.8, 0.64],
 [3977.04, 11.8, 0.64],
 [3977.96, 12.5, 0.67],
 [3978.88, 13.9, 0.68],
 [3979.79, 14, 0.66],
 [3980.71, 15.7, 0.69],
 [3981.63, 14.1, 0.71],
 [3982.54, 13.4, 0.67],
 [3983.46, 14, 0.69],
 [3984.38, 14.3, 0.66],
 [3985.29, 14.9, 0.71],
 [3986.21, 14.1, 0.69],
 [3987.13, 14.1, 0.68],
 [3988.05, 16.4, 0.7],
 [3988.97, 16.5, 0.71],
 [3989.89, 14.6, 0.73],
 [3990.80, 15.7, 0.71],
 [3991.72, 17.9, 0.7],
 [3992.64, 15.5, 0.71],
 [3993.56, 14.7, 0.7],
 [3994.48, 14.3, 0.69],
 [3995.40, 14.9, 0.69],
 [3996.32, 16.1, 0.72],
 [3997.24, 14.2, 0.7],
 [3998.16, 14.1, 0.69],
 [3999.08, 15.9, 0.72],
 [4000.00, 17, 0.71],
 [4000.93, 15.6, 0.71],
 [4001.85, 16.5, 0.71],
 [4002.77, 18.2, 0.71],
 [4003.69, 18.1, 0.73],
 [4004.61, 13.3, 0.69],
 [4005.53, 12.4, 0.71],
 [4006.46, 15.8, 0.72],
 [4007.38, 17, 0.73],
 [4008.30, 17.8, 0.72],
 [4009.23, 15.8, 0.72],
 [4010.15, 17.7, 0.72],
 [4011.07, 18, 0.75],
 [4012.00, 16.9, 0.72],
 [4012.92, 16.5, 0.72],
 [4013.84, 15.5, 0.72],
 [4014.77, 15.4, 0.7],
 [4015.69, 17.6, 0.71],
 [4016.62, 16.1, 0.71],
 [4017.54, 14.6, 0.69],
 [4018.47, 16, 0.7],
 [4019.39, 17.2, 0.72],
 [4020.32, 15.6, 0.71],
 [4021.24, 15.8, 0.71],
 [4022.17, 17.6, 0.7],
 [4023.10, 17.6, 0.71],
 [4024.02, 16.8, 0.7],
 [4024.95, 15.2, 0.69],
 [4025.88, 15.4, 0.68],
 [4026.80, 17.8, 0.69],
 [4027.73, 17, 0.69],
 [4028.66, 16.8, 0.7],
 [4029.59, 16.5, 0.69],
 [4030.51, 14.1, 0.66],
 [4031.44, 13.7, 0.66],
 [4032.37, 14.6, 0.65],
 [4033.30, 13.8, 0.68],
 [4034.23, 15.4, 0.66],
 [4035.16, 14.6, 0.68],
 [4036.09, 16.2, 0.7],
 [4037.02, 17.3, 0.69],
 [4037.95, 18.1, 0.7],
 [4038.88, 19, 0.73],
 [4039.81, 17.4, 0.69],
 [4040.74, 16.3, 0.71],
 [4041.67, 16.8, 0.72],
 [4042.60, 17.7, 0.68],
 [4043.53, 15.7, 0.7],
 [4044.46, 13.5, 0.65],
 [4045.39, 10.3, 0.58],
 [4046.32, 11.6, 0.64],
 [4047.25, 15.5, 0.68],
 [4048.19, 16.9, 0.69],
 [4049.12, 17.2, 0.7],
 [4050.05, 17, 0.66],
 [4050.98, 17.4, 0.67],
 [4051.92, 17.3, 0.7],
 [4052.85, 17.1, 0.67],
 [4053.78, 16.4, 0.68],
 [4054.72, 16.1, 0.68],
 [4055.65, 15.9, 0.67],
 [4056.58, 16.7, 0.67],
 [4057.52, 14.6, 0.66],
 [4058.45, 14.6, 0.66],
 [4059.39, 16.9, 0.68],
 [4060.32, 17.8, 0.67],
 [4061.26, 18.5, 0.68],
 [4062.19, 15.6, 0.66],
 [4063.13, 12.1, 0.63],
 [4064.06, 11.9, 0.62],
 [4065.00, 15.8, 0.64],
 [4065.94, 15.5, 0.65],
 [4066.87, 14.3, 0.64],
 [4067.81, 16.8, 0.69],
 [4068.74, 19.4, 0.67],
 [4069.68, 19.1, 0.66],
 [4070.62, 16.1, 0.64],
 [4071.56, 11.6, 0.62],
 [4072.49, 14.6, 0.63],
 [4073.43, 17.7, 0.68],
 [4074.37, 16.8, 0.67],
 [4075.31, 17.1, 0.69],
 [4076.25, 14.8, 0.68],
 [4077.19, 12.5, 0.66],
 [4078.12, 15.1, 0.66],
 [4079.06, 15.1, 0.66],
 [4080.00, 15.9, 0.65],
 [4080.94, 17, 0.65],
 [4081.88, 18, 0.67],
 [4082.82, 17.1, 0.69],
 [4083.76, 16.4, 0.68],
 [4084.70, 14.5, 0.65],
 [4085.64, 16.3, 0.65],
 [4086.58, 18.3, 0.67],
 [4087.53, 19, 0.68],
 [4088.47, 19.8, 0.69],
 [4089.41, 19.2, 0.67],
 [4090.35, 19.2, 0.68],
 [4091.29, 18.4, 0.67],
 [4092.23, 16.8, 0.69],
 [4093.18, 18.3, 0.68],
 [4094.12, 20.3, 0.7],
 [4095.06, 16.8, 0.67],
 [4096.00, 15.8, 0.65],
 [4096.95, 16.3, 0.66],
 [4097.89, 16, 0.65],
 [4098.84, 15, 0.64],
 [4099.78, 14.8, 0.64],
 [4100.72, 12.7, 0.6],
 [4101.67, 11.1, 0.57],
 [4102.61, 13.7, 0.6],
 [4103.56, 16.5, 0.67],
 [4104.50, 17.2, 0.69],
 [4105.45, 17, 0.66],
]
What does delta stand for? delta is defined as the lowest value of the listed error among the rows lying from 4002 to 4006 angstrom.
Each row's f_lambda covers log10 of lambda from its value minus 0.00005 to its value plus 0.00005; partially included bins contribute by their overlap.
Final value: 0.69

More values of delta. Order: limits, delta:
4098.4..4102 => 0.57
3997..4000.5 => 0.69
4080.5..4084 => 0.65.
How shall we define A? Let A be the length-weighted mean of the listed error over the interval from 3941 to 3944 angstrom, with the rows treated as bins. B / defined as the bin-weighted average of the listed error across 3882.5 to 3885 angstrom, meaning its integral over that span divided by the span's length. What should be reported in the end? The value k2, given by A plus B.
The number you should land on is 1.312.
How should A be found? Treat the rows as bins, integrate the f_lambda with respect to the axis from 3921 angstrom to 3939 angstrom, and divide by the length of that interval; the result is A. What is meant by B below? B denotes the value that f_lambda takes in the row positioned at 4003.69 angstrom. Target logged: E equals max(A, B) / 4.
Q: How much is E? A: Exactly 4.5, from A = 6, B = 18.1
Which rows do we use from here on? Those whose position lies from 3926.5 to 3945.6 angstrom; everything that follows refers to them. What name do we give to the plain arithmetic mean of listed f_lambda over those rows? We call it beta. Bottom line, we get 5.9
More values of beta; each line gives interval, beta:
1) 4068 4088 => 16.3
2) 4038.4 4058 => 16.0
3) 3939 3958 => 11.1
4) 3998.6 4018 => 16.3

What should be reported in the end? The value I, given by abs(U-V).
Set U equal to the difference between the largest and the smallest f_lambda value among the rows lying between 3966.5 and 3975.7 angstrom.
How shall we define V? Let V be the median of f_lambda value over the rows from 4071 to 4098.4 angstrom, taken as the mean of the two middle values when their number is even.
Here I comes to 9.5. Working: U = 7.3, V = 17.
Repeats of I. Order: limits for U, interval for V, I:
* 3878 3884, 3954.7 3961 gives 7.8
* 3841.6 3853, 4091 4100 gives 11.1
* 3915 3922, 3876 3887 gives 6.0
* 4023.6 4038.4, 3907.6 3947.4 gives 5.4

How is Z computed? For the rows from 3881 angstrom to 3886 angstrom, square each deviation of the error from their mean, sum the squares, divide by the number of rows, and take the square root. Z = 0.023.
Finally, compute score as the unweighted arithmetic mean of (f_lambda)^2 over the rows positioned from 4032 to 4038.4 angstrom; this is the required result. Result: 249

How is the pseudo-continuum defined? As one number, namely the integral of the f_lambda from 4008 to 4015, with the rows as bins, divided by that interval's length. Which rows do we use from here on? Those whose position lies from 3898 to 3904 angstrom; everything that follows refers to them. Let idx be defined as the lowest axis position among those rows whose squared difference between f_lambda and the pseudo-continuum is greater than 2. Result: 3898.17 angstrom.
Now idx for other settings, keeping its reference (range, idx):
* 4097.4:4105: 4098.84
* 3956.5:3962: 3956.95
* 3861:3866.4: 3861.54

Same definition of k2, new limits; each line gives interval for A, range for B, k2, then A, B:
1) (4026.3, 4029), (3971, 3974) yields 1.218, 0.693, 0.52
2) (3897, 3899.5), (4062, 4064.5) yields 1.358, 0.724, 0.63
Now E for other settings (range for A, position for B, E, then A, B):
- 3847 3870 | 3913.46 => 3.2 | 11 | 12.7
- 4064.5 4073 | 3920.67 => 4.0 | 16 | 9.83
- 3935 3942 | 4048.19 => 4.2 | 6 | 16.9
